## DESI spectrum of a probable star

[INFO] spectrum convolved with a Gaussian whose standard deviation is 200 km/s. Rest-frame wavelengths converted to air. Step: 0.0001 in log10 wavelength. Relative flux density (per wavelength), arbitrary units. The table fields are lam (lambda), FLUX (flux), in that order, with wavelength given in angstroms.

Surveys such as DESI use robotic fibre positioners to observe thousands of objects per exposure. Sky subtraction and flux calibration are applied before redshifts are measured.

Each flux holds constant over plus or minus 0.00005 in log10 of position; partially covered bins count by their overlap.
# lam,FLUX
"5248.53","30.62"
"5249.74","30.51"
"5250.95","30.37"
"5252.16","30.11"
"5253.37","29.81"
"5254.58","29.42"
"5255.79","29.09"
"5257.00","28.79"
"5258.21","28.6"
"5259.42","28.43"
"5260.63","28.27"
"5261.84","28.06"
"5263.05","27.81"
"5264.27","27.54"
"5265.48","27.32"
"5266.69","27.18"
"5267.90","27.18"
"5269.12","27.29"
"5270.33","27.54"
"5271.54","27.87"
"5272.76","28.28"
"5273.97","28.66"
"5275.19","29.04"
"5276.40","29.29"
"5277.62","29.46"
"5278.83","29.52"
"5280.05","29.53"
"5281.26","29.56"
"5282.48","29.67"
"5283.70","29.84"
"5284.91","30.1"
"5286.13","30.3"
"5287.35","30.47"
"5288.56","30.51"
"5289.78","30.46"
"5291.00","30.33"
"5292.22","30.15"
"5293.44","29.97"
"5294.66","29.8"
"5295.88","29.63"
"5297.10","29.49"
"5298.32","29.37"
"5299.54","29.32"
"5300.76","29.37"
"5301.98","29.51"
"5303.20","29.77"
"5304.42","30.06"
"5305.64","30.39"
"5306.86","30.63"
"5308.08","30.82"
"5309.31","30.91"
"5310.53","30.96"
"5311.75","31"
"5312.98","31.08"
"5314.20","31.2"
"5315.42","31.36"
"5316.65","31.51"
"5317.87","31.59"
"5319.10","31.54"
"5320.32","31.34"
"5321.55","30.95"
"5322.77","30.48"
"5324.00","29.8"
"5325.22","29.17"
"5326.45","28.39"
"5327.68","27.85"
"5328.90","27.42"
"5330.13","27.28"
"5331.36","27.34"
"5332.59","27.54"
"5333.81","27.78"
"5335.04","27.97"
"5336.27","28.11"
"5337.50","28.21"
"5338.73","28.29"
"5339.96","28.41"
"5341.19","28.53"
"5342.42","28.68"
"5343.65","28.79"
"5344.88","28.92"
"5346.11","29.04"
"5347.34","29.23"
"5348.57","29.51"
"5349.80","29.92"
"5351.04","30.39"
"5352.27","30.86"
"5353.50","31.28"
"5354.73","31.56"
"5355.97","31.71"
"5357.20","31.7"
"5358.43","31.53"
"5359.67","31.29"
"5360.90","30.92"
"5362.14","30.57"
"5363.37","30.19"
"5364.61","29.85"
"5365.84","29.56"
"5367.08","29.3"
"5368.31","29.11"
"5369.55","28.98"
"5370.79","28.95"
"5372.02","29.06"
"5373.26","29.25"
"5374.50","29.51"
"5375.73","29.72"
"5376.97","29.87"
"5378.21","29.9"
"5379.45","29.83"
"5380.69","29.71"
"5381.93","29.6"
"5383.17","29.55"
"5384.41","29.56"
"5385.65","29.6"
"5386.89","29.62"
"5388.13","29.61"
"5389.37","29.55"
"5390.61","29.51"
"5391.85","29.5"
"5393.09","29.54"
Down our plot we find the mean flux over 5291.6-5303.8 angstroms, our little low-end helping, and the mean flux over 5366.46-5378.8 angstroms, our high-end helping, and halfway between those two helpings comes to 29.5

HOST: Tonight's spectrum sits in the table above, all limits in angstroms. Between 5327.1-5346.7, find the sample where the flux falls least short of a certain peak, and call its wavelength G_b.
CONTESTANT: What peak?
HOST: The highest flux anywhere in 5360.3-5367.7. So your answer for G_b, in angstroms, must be 5346.11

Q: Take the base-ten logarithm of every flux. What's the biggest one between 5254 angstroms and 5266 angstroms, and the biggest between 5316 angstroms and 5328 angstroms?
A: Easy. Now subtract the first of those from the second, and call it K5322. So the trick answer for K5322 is 0.031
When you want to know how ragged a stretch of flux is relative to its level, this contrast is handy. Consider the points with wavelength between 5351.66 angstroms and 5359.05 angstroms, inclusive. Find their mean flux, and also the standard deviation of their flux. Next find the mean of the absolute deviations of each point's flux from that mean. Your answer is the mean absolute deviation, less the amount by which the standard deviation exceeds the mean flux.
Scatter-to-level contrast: 31.4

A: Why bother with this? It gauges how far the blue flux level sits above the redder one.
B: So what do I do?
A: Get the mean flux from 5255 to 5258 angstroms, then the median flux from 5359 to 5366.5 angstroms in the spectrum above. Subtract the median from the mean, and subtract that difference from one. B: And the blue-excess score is 2.4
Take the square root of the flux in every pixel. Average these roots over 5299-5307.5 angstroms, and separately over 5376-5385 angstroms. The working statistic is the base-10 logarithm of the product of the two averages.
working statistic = 1.47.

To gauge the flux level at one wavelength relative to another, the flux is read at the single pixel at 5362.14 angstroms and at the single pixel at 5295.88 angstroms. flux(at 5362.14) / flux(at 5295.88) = 1.03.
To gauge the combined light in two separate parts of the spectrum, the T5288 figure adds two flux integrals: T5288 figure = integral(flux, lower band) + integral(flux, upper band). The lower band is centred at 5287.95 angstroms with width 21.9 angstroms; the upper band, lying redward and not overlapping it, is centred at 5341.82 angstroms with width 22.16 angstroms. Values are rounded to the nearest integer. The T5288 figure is 1292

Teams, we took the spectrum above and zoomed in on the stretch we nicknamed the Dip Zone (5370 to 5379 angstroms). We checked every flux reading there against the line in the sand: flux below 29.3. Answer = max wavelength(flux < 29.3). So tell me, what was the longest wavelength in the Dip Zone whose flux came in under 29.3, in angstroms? 5373.26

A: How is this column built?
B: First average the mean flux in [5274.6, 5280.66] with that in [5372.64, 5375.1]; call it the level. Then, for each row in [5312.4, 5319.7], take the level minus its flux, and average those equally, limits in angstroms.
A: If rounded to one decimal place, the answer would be -2.0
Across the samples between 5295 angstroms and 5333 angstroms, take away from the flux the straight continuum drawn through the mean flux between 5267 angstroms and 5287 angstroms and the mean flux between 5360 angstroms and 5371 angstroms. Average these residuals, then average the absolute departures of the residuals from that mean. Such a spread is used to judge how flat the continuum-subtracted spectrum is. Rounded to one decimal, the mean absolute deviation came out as 1.1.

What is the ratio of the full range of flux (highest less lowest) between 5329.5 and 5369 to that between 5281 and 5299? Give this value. 3.9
